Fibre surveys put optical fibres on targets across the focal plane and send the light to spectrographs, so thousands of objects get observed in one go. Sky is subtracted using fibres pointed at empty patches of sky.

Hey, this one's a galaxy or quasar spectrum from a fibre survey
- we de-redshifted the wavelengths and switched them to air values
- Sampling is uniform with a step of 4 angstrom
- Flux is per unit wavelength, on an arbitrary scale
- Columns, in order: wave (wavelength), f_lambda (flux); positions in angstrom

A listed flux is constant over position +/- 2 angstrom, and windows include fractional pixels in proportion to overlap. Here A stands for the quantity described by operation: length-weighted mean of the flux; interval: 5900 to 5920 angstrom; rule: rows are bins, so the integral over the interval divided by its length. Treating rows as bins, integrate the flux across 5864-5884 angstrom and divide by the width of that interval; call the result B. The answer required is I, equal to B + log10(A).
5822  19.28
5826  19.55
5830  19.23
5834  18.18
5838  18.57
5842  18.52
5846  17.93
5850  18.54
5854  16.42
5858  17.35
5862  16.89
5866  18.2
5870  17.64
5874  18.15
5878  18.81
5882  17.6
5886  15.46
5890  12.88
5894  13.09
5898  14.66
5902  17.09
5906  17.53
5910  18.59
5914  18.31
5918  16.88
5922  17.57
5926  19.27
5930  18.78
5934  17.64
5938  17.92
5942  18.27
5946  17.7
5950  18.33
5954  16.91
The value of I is 19.3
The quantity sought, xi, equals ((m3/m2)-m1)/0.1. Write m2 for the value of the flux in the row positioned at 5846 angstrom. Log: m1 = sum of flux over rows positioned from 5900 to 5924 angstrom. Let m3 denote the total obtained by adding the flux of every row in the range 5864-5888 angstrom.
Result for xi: -1001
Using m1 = 106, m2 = 17.93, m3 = 106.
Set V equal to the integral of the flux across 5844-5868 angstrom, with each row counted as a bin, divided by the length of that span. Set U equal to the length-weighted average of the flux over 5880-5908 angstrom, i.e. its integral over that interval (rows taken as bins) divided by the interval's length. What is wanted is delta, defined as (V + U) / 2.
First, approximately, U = 15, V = 17.6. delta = 16.5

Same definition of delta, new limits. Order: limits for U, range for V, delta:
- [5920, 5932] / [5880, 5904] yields 16.8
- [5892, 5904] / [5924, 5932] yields 17.0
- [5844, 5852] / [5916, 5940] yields 18.1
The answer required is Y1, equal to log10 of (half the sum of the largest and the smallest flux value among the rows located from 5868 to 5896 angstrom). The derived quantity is 1.20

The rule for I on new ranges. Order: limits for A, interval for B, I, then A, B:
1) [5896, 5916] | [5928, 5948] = 19.3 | 17.2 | 18.1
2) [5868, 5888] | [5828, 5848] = 19.7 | 17.5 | 18.5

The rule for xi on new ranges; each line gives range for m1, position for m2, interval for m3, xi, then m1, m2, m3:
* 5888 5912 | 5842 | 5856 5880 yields -881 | 94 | 18.52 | 107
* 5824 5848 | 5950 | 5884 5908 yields -1070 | 112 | 18.33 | 91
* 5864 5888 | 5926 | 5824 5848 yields -1000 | 106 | 19.27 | 112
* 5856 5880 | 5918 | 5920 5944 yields -1006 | 107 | 16.88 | 109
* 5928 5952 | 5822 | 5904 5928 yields -1030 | 109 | 19.28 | 108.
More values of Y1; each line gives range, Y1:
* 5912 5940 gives 1.26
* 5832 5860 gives 1.24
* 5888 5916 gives 1.20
